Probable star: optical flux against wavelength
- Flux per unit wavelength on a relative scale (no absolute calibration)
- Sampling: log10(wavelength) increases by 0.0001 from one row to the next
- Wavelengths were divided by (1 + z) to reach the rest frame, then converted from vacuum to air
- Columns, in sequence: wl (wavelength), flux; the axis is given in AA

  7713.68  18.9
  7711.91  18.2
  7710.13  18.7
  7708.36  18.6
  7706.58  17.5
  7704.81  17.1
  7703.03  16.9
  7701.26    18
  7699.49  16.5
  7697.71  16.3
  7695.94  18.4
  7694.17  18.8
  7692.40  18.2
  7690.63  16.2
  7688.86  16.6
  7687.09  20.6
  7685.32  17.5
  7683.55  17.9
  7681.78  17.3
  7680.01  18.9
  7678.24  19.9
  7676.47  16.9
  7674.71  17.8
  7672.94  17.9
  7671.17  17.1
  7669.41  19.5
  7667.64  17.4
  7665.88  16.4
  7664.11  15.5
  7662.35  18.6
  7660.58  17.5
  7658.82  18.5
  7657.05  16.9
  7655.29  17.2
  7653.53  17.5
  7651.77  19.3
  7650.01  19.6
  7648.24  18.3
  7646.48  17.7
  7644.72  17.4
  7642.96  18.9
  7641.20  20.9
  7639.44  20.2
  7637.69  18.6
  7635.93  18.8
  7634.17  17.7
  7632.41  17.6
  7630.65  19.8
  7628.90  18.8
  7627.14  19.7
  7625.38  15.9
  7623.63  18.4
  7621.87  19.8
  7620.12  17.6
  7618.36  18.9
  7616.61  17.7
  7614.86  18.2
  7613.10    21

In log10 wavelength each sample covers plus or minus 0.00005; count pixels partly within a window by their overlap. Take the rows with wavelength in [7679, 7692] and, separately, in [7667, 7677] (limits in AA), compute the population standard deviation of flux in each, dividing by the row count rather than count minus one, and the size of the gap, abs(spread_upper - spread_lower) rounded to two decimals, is 0.53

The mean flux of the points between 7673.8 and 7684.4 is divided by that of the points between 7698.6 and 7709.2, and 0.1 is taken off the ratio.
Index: 0.94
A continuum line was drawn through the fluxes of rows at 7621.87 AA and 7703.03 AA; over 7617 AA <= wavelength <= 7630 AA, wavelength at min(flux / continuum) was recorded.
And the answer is 7625.38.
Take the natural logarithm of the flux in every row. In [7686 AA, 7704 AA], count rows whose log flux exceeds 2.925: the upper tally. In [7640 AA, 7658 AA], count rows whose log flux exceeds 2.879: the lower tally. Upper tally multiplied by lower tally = 10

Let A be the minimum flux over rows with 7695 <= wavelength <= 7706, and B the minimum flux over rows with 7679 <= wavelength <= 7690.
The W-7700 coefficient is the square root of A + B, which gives 5.74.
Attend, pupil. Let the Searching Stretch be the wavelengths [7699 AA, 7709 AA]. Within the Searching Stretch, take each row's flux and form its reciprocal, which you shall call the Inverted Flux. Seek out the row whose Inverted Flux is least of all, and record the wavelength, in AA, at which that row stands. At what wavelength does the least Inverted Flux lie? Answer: 7708.36 AA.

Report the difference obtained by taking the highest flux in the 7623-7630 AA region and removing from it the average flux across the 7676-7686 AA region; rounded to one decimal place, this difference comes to 1.6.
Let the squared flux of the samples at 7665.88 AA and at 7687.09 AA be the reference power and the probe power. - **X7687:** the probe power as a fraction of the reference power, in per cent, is 158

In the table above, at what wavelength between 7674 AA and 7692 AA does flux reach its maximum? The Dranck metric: 7687.09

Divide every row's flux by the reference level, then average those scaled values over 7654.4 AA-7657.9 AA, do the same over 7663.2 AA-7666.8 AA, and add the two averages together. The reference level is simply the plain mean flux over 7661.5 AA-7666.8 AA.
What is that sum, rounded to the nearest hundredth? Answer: 1.96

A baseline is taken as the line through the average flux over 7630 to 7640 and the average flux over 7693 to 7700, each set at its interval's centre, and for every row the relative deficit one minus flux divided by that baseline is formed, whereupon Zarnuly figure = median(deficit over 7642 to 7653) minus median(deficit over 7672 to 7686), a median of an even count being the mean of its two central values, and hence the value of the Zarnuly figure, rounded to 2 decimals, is -0.01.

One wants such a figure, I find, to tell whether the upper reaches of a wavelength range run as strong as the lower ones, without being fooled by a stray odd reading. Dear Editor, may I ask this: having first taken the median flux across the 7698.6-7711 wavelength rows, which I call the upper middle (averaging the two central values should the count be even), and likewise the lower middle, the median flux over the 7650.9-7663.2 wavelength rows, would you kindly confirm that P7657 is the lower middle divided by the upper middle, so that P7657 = 1.00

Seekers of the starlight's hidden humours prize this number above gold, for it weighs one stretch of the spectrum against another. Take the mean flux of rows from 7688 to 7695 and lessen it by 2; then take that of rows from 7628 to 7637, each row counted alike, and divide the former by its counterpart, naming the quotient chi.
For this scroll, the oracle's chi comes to 0.83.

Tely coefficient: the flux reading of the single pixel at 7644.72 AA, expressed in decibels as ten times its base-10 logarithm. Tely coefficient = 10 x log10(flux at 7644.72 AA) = 12.4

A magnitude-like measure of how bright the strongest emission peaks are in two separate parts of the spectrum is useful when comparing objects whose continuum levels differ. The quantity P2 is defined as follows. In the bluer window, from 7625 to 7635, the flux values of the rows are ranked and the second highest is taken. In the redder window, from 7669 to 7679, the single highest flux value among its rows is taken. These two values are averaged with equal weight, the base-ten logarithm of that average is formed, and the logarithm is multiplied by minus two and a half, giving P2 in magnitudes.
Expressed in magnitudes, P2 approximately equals -3.24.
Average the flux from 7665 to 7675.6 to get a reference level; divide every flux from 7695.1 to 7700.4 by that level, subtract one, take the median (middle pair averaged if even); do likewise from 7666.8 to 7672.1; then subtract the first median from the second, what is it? 0.051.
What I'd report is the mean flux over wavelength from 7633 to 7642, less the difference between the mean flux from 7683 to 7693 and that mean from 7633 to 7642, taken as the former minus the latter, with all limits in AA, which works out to 21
